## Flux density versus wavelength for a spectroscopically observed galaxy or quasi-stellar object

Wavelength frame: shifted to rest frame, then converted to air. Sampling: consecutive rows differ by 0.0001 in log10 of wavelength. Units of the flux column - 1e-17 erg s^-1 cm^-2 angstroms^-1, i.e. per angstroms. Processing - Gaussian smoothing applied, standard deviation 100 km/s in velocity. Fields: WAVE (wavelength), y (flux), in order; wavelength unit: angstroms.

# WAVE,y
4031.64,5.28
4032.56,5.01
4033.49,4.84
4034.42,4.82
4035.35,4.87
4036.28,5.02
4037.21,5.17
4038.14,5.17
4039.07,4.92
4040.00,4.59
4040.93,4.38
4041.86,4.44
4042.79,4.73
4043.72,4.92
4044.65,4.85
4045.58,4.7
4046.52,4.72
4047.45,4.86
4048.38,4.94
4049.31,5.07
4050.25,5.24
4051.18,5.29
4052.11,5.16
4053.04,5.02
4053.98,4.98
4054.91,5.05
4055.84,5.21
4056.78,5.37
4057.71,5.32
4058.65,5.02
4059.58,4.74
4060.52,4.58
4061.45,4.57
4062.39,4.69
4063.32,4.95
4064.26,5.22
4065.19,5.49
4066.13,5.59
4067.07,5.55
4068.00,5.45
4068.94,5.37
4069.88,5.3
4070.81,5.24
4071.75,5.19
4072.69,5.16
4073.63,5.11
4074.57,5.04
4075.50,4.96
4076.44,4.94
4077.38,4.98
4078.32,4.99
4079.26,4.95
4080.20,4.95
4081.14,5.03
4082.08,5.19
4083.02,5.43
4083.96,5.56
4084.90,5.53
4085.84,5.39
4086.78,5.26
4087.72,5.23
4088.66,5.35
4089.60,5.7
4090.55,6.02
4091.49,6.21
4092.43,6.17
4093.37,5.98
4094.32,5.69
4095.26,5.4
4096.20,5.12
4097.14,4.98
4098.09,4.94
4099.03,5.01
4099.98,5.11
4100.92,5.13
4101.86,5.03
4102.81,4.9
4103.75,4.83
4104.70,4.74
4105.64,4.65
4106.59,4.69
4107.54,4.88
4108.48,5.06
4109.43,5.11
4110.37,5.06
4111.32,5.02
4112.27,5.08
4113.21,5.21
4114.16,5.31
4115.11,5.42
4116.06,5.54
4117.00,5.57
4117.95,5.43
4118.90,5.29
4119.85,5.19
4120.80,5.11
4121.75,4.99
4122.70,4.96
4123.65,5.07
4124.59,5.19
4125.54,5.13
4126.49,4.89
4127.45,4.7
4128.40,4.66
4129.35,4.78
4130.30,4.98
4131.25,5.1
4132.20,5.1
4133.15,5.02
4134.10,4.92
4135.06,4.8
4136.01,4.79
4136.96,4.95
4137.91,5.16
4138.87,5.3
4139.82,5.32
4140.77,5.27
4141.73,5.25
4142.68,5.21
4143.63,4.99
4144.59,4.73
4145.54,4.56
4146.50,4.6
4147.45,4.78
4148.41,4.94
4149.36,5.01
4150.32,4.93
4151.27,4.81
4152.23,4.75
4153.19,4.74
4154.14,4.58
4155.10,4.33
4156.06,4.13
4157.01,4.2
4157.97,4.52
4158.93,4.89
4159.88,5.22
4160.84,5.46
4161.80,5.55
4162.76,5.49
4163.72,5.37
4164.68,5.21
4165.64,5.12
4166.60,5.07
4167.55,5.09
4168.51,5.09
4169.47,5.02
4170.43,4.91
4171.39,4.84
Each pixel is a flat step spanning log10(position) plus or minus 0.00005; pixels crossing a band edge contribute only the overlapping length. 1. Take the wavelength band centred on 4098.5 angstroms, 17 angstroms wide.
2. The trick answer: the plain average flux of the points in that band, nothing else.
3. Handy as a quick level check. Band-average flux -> 5.3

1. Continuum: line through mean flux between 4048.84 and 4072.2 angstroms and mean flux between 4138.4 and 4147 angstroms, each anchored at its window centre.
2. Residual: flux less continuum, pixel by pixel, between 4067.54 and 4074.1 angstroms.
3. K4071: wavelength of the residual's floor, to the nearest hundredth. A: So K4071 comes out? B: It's 4073.63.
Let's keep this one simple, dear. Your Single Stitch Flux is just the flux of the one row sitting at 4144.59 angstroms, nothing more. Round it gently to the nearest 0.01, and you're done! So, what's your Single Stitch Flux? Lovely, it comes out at 4.73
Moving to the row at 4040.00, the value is 4.59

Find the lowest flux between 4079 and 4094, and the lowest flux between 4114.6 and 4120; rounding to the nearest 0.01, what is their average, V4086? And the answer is 5.07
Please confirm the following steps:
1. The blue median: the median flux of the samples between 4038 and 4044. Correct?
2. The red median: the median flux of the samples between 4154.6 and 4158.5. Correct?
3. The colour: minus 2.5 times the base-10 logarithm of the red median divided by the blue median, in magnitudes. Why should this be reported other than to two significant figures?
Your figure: 0.11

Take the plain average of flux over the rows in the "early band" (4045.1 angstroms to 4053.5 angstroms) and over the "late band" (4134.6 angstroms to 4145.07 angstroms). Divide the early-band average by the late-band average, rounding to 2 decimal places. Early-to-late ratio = 0.99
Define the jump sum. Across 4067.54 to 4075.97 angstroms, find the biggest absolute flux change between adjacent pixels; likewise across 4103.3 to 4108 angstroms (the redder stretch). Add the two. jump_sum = 0.27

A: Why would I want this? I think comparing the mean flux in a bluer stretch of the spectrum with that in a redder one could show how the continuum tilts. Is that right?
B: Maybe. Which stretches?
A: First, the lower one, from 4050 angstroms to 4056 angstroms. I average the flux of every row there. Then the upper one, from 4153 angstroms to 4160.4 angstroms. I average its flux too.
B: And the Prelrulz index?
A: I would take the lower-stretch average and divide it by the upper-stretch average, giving 1.12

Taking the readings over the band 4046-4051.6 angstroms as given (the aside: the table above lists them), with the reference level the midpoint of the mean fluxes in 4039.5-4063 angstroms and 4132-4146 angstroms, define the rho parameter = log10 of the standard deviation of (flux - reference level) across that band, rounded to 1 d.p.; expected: -0.7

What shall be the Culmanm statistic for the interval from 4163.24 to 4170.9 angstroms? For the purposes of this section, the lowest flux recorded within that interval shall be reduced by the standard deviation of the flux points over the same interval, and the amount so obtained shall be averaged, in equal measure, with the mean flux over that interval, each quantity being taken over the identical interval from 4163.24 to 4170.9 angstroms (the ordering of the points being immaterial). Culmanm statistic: 4.9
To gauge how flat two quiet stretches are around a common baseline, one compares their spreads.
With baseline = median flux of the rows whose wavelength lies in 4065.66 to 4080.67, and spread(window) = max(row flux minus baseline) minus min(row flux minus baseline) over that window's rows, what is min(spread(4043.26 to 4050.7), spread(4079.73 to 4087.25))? 0.54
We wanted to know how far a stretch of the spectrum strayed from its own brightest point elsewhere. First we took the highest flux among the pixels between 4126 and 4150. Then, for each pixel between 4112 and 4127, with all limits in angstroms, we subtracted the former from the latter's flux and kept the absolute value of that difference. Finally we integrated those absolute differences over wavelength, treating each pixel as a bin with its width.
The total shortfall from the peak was 2.9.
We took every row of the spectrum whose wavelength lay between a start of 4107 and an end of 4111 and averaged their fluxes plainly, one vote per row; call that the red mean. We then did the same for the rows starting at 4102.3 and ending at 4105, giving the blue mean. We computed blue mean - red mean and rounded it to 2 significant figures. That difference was -0.20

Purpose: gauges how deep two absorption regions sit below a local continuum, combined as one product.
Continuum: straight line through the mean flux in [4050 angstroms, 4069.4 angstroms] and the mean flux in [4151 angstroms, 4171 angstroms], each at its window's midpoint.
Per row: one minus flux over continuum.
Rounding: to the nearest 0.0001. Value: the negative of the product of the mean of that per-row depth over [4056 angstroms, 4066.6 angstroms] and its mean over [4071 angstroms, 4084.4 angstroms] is 0.0000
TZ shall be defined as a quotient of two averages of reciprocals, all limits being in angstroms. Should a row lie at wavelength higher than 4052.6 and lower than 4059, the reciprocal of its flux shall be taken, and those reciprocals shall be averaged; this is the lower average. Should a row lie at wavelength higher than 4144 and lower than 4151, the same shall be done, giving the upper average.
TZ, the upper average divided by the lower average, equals 1.07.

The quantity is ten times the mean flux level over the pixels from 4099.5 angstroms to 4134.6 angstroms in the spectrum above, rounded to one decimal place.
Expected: 50.5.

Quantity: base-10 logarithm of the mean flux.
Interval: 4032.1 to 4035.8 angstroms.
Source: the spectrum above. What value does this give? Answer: 0.689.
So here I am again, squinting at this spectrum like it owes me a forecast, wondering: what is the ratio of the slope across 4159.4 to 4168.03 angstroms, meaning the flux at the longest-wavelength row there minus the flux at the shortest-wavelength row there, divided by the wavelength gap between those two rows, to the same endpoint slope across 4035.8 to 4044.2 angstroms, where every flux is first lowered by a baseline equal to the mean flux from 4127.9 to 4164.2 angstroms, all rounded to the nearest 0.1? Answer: 1.3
